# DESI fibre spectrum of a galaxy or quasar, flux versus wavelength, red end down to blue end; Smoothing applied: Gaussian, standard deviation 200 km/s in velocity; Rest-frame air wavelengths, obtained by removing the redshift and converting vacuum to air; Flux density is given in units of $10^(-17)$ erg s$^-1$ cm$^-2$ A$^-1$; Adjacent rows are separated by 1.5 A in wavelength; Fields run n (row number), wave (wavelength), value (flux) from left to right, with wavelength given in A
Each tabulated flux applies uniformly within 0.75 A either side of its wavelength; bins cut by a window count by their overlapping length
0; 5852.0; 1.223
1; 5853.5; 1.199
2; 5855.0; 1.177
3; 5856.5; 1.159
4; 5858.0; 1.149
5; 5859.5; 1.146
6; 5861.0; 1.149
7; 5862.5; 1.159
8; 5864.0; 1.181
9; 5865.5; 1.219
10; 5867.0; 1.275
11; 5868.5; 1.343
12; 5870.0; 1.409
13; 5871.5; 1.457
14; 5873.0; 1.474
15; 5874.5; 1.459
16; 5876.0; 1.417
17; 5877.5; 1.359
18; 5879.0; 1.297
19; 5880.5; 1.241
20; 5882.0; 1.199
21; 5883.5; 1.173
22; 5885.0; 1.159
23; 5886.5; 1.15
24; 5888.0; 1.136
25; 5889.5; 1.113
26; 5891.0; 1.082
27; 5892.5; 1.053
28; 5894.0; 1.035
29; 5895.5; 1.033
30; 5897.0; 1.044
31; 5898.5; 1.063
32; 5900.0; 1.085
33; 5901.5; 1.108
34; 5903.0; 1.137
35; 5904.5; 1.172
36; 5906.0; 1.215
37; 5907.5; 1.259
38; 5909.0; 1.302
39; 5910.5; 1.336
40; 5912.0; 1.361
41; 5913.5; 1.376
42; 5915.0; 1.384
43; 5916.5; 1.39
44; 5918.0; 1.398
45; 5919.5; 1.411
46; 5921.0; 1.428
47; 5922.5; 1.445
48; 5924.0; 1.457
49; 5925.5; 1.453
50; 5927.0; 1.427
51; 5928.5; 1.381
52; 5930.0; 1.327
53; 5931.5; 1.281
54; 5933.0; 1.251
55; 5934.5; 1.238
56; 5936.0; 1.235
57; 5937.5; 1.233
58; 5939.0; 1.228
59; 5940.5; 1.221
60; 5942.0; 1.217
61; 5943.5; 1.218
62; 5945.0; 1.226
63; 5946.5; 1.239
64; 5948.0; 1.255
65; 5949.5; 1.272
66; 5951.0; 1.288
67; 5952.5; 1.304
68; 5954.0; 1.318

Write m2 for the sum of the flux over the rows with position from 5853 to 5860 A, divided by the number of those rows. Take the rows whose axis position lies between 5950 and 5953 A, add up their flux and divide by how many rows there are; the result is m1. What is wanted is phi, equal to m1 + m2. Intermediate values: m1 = 1.30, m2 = 1.17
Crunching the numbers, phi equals 2.46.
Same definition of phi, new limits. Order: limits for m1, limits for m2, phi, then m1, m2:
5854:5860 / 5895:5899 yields 2.20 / 1.16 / 1.05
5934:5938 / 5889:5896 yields 2.30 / 1.24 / 1.06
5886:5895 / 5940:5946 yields 2.32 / 1.09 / 1.22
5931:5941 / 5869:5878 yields 2.67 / 1.24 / 1.43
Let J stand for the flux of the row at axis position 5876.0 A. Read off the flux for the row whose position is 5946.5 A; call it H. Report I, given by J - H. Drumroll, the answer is 0.18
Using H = 1.239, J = 1.417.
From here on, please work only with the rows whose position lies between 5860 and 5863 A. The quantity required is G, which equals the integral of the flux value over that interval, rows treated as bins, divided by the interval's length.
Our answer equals 1.15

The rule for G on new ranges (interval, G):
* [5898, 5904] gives 1.10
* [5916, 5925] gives 1.42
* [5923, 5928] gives 1.44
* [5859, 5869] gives 1.21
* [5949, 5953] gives 1.29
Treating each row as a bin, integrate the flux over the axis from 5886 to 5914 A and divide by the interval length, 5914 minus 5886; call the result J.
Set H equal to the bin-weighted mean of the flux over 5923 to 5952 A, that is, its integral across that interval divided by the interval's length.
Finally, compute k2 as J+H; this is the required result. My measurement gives 2.45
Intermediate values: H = 1.29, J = 1.16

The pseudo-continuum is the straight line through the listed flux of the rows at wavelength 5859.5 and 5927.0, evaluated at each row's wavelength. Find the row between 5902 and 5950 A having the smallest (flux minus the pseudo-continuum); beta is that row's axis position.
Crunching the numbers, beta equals 5943.5 A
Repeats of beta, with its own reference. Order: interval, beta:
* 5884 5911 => 5895.5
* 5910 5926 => 5910.5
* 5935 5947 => 5943.5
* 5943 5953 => 5943.5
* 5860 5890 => 5889.5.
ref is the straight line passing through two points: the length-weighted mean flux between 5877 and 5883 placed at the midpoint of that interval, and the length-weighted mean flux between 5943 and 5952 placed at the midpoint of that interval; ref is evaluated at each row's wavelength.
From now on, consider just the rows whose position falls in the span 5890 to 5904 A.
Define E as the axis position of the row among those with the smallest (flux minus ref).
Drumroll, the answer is 5895.5 A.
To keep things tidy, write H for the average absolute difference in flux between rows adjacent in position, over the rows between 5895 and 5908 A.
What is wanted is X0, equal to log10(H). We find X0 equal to -1.55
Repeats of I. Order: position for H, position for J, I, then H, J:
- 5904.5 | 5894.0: -0.14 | 1.172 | 1.035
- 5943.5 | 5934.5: 0.02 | 1.218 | 1.238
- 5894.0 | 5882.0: 0.16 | 1.035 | 1.199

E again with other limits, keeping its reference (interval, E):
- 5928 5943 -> 5942.0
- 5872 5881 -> 5880.5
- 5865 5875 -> 5865.5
